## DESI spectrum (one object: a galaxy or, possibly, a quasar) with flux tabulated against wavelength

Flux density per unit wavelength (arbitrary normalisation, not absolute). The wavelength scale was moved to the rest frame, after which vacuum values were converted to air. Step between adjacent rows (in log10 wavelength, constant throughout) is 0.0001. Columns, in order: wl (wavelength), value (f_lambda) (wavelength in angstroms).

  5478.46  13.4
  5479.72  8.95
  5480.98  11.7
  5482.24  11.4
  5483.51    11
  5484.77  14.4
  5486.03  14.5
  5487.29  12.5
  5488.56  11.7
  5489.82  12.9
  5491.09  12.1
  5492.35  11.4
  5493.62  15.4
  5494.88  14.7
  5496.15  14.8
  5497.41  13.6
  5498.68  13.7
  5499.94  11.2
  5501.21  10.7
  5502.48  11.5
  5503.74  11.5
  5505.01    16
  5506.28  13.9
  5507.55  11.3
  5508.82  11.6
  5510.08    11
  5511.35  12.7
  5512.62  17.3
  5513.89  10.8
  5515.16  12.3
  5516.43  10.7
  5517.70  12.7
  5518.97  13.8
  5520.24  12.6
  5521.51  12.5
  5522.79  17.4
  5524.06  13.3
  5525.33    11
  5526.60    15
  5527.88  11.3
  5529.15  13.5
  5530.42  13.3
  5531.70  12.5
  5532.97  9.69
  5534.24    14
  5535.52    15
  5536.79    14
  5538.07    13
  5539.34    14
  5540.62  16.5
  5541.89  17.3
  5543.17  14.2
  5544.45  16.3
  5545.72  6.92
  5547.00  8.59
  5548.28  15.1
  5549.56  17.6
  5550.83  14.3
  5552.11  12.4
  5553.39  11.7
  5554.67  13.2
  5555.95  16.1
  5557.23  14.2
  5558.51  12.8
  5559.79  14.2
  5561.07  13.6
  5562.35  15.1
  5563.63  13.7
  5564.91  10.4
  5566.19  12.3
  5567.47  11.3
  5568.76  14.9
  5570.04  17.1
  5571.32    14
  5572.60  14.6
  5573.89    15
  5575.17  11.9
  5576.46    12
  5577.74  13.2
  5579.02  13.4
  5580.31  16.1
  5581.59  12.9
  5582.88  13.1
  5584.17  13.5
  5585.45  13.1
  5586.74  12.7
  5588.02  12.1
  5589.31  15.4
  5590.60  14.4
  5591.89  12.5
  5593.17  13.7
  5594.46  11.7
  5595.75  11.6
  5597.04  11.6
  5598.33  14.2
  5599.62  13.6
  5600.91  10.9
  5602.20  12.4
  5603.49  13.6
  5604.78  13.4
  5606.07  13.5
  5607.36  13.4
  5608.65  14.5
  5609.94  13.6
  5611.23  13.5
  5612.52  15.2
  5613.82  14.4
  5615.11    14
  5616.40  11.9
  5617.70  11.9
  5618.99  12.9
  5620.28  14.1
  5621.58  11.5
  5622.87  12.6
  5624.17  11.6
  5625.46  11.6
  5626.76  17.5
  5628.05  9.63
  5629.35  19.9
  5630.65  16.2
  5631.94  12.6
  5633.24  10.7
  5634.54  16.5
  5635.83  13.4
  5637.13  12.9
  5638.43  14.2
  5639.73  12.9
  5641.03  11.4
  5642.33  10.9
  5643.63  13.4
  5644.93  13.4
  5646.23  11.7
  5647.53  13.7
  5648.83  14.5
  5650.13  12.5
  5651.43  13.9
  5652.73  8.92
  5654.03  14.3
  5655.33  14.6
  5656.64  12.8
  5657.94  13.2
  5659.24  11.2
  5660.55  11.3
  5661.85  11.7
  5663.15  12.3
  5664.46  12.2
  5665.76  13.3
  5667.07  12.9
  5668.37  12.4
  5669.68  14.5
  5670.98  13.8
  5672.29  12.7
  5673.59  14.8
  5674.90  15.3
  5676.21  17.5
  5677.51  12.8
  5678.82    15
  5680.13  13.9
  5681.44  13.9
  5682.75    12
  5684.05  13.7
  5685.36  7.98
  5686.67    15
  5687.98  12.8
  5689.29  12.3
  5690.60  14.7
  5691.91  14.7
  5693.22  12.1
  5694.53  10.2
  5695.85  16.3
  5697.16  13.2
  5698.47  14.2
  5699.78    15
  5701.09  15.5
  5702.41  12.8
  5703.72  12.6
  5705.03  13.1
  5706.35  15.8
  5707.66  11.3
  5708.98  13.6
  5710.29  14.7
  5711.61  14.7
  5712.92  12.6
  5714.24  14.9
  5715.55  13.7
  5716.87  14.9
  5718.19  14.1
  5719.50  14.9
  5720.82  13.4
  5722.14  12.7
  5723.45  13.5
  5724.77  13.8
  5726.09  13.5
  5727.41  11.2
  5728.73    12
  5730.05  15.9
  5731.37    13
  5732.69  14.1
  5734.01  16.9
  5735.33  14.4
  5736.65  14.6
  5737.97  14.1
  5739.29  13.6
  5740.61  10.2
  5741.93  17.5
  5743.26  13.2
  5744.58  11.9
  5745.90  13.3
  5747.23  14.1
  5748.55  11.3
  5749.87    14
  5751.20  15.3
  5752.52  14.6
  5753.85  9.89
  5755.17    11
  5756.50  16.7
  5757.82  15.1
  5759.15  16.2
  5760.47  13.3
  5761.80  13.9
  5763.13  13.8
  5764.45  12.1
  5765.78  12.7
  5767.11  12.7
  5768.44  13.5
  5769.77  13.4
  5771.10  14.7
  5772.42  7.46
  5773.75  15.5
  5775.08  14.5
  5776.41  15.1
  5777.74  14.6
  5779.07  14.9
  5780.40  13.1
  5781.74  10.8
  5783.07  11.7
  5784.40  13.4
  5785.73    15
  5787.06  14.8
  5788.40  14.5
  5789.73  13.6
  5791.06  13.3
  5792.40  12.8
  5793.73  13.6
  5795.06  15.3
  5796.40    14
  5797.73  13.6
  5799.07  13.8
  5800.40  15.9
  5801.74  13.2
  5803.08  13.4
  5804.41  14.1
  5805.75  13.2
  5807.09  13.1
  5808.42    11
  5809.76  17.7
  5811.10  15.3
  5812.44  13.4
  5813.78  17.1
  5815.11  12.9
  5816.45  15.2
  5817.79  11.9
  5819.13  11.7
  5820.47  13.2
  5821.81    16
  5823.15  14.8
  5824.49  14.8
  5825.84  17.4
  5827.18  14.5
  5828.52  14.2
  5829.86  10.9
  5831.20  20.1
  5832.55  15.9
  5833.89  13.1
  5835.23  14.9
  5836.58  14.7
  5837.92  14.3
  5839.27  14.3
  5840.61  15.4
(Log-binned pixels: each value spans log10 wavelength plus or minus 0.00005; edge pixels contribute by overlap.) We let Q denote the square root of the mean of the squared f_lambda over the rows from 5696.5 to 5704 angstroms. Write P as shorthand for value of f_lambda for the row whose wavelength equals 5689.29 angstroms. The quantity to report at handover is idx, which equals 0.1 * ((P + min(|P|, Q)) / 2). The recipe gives 1.23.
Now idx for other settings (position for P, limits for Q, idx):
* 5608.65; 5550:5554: 1.37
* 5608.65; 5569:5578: 1.43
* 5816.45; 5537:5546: 1.48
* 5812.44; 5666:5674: 1.34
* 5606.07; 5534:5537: 1.35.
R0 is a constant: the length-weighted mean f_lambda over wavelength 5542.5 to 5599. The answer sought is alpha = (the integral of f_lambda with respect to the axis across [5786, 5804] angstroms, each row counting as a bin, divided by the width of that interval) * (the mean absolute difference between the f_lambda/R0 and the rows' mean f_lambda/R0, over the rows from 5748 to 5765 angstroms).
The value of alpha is 1.7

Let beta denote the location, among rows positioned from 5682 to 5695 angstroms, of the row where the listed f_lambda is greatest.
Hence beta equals 5686.67 angstroms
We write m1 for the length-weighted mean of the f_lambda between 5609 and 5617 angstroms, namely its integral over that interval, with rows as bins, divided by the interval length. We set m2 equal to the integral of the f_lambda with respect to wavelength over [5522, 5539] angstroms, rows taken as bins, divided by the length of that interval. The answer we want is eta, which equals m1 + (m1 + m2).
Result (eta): 40.9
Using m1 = 13.8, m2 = 13.3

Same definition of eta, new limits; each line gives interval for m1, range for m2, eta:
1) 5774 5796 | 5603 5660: 41.0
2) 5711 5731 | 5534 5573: 41.2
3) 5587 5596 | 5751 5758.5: 39.9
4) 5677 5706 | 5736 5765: 40.4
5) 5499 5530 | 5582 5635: 38.8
